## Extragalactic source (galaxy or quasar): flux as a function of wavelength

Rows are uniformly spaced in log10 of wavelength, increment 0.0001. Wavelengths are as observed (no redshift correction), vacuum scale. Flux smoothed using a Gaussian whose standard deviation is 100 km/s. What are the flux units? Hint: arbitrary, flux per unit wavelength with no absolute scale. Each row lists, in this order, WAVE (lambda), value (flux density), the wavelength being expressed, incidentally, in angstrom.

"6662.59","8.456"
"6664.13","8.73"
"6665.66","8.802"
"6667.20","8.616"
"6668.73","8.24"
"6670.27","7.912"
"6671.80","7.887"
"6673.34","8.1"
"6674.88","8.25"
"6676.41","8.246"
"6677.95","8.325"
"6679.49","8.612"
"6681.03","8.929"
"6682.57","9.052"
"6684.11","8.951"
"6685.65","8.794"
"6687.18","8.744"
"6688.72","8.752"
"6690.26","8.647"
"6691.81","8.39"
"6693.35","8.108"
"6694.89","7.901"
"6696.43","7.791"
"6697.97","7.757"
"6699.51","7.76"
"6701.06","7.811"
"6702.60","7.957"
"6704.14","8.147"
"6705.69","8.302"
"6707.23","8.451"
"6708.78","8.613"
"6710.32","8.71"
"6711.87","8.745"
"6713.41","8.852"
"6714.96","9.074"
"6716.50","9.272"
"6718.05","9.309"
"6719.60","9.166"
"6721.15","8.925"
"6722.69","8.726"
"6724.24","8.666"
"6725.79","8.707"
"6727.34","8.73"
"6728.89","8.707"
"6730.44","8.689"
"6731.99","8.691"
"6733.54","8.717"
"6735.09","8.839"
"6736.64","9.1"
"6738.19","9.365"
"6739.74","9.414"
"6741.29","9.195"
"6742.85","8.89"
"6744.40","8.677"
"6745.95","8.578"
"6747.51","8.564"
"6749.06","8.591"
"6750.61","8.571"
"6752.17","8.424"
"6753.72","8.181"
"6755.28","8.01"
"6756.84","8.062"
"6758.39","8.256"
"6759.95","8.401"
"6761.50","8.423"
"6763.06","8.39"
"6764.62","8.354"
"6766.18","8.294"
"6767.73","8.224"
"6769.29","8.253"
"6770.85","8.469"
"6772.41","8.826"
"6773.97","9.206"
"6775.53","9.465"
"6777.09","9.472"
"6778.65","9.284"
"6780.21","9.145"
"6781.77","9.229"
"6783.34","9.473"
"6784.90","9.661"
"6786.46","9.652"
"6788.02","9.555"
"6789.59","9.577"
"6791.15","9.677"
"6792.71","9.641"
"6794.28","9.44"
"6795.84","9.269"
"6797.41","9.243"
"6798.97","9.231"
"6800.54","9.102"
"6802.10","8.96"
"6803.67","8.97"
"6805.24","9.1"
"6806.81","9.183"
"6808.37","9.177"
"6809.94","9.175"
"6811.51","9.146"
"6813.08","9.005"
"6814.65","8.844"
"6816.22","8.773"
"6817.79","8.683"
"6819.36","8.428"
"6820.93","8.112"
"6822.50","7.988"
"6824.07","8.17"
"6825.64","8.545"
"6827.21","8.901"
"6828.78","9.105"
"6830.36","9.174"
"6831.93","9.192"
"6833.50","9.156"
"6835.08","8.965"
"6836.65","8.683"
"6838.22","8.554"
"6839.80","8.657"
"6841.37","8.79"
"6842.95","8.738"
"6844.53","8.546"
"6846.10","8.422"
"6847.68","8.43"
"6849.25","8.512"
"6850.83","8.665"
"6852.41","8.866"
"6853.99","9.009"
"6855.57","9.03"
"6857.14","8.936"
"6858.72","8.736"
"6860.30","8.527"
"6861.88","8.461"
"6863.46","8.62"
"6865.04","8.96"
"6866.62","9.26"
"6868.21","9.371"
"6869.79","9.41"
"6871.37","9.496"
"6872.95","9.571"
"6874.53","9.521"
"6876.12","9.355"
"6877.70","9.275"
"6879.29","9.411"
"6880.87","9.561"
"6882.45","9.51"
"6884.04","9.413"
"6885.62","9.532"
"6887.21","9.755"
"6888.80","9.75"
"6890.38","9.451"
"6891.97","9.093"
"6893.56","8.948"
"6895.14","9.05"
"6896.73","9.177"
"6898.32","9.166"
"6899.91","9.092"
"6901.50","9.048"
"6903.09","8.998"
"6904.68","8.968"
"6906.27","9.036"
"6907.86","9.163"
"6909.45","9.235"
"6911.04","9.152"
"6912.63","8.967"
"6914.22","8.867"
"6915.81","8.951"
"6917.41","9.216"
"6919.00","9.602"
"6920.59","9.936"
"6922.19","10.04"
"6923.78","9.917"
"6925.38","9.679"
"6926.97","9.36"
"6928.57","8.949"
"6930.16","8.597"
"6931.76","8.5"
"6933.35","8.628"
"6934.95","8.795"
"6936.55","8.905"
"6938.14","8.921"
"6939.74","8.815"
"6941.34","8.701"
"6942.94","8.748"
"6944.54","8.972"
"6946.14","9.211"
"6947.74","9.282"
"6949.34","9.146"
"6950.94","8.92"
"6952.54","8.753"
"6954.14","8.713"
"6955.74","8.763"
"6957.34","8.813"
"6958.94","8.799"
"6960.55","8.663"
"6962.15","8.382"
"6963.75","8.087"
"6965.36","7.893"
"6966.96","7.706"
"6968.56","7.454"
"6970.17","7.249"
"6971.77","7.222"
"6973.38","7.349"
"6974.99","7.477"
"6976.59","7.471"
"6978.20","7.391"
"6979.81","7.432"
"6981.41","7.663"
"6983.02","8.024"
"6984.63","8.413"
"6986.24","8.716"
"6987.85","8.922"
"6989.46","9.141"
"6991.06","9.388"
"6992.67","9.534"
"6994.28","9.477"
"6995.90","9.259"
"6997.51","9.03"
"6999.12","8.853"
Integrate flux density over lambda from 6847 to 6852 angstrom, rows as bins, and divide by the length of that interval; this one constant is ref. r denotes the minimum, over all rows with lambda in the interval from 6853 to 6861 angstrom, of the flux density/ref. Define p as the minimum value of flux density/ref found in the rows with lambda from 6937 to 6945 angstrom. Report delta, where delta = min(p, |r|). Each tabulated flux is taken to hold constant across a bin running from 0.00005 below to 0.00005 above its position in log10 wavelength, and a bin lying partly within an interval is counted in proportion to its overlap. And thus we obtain 1.00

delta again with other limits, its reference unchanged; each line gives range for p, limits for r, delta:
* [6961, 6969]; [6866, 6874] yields 0.87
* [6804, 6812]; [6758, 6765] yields 0.96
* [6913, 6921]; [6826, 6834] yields 1.04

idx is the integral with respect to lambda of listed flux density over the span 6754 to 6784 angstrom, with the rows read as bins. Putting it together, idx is 260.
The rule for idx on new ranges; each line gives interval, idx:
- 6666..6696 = 253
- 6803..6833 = 265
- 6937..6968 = 270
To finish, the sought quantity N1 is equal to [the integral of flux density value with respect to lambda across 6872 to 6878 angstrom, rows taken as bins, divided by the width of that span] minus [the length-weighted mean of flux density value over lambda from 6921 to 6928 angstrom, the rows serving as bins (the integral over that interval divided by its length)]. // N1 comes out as -0.3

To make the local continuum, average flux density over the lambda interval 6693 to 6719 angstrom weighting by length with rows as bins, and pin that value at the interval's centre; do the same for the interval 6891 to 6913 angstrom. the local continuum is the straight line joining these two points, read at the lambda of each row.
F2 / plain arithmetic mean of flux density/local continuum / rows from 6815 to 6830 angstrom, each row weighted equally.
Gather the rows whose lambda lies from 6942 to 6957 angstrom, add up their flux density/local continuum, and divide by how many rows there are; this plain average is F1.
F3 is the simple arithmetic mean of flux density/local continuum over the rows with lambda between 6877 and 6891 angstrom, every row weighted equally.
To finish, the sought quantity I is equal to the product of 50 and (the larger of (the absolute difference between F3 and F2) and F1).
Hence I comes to 48.4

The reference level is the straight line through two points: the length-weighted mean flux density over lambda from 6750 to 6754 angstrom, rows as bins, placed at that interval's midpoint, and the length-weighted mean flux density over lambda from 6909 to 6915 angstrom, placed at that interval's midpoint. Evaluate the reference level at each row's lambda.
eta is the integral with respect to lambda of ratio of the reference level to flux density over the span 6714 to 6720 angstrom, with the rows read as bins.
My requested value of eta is 5.4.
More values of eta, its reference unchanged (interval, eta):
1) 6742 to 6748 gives 5.8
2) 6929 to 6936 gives 7.4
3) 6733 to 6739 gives 5.6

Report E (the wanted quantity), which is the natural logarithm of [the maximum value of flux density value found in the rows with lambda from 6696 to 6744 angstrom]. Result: 2.24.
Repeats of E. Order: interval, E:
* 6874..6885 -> 2.26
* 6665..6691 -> 2.20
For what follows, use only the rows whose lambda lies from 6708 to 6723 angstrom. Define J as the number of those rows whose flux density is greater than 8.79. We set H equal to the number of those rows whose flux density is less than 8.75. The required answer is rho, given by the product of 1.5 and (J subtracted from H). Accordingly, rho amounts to -3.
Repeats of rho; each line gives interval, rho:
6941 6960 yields -6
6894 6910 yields -15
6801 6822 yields -9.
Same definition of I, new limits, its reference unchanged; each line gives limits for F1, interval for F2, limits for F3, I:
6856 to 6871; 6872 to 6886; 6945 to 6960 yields 49.8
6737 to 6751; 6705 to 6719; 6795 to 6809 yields 52.0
